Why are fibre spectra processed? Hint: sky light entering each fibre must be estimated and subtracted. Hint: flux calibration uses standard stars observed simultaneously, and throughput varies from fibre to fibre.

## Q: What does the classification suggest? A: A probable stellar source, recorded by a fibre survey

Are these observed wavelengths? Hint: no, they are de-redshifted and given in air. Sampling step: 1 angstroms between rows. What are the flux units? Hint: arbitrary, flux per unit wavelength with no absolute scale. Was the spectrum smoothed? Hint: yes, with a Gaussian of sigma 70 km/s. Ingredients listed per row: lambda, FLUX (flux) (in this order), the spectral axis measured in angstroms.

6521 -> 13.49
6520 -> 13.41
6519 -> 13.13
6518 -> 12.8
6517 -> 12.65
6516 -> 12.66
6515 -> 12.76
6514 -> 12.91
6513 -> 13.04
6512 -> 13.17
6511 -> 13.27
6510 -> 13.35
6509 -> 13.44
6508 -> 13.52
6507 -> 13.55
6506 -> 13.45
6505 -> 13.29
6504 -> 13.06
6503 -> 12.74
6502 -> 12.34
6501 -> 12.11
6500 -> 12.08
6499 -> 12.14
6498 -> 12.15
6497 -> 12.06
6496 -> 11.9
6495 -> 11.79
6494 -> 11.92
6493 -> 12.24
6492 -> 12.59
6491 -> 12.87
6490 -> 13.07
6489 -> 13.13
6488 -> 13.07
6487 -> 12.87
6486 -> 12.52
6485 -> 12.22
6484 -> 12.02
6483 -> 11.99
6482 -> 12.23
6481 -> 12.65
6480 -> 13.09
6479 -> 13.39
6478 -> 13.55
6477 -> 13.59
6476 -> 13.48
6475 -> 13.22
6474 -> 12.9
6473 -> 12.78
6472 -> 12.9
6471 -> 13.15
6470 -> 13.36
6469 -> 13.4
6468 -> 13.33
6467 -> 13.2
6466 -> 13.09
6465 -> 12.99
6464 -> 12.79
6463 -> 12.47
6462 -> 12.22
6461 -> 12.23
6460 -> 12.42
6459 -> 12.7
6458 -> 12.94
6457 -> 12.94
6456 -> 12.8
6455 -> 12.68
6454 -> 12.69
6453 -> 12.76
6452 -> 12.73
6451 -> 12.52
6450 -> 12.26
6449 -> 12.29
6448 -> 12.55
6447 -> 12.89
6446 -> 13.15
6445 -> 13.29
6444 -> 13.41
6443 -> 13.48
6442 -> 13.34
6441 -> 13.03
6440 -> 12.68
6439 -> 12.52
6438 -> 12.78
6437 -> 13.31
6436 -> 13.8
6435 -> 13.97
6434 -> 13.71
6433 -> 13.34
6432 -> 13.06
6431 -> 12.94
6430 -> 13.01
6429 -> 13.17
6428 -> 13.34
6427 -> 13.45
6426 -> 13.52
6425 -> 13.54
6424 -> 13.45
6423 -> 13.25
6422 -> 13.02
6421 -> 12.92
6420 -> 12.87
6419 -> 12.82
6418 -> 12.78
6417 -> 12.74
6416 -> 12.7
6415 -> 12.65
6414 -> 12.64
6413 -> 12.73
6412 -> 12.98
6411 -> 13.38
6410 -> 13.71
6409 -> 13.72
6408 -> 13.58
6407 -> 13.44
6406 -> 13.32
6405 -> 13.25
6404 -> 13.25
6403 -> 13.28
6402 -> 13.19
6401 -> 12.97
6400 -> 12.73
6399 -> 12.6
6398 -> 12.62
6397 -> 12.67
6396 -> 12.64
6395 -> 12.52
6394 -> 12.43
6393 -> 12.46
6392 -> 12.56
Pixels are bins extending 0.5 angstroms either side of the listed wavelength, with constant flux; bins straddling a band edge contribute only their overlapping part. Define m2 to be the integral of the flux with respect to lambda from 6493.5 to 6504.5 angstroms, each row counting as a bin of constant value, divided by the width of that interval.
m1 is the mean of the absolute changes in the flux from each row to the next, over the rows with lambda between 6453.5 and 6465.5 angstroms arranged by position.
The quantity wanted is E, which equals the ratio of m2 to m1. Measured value 76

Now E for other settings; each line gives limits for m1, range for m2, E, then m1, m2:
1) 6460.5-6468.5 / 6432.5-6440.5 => 83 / 0.160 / 13.3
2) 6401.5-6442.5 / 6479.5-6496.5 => 77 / 0.162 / 12.5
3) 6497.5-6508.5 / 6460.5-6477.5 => 83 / 0.157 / 13.0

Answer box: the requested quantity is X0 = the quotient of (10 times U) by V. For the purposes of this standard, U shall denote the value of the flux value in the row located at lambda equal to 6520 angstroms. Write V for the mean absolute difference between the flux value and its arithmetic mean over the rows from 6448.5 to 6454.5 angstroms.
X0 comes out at 725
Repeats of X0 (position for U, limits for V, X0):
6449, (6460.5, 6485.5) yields 290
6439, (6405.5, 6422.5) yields 380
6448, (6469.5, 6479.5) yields 519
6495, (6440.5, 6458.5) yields 409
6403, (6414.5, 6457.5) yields 402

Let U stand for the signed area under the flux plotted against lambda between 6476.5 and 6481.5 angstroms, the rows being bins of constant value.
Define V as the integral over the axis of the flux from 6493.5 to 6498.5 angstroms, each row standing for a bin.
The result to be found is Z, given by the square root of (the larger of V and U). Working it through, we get 8.14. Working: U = 66.3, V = 59.8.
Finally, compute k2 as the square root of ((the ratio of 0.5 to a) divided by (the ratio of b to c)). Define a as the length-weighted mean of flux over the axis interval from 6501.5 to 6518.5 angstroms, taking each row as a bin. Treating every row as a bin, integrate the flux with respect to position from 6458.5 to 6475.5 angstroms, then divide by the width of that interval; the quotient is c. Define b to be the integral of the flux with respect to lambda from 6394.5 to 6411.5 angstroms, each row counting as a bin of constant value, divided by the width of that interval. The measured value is 0.194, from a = 13.1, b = 13.1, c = 12.89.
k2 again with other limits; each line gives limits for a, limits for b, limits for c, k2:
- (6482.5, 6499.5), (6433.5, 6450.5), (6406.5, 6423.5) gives 0.201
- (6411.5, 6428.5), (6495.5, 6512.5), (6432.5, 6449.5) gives 0.199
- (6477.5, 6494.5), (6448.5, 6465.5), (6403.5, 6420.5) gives 0.202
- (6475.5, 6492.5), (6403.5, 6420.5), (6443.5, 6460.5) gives 0.195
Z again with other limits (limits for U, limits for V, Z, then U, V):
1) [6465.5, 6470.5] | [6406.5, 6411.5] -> 8.24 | 66.4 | 67.8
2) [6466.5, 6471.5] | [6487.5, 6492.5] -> 8.15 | 66.4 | 64.7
